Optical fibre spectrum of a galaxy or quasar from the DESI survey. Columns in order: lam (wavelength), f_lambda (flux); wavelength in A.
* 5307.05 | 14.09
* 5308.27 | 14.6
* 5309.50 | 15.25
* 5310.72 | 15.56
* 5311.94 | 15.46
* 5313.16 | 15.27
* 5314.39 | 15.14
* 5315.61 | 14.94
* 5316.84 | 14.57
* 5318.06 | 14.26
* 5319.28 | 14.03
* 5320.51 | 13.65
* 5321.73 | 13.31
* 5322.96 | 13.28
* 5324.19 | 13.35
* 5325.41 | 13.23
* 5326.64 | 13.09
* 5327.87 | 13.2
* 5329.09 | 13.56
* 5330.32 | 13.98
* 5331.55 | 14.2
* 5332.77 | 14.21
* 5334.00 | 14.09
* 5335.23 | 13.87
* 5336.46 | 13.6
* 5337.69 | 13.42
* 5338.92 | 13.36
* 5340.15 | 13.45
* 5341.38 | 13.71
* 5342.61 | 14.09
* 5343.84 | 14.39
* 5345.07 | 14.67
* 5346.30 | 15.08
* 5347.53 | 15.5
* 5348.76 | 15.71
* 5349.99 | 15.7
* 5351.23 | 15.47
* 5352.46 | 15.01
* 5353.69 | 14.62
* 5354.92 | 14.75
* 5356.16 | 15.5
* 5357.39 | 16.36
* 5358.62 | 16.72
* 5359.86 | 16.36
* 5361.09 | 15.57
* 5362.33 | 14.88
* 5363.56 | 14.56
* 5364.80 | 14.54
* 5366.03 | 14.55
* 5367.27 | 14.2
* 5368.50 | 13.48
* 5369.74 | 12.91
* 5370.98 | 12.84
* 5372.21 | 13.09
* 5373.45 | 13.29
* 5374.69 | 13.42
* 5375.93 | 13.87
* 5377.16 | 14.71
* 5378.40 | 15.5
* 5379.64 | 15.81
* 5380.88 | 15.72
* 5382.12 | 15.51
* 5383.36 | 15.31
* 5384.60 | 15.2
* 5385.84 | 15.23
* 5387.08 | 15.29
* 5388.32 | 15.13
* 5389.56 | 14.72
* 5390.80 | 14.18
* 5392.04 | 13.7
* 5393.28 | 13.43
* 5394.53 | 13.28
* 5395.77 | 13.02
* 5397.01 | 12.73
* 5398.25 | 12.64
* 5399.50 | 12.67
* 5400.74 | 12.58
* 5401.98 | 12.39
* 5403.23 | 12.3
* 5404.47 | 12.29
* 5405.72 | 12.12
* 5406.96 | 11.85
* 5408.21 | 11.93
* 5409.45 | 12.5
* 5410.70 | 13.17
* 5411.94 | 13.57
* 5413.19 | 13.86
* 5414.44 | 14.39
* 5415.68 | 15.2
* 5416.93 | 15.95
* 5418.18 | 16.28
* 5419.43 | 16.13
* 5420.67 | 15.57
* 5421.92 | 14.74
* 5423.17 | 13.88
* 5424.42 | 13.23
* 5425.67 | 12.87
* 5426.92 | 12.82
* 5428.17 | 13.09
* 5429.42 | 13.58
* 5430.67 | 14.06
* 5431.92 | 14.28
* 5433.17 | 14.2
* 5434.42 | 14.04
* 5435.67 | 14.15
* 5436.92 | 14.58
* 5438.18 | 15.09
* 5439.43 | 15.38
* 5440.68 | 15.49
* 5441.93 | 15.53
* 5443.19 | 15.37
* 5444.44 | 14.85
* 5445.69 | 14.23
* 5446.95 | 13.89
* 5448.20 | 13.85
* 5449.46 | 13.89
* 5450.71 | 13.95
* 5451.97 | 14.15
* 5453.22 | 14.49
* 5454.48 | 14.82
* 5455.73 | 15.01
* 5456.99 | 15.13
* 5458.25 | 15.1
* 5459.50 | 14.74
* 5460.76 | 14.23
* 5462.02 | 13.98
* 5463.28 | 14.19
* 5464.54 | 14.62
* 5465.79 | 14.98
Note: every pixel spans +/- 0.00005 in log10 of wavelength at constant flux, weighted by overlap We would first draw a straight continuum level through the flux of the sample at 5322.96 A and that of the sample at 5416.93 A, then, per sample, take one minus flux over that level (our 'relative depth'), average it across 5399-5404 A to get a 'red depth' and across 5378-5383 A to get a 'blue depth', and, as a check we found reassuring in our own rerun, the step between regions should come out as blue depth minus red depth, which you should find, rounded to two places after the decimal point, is -0.24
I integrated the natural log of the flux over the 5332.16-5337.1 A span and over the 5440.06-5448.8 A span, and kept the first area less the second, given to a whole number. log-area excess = -11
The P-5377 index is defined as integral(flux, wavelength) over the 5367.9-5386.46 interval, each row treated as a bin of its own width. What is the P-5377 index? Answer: 267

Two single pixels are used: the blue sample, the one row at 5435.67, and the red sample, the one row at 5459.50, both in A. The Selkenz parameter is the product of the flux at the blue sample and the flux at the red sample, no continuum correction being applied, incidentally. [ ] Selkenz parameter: 209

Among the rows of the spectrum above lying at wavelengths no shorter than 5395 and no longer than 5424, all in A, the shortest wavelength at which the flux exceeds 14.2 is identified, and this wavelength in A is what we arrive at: 5414.44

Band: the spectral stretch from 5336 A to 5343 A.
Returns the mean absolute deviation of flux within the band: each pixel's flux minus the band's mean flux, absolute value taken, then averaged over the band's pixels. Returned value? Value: 0.20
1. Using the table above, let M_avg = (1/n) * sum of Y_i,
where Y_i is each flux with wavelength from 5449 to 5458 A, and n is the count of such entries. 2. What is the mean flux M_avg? 14.5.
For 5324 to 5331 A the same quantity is 13.4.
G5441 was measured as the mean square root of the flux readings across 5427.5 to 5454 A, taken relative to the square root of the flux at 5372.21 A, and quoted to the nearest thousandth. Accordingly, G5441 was 1.048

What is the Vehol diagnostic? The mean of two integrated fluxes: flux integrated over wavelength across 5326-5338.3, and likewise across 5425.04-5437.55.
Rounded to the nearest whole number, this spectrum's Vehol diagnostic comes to 170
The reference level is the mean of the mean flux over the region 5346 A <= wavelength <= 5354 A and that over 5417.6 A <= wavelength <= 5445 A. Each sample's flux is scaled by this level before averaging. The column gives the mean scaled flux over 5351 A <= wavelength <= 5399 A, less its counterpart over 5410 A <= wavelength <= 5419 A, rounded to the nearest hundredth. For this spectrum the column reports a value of -0.01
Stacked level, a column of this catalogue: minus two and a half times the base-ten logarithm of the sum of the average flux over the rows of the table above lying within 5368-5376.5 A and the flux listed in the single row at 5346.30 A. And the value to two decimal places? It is -3.63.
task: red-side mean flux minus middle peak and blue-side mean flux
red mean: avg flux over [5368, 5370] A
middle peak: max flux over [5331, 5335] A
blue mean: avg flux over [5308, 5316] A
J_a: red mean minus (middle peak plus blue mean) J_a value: -16.2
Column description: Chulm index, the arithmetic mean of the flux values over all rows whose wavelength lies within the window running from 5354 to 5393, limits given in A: 14.7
